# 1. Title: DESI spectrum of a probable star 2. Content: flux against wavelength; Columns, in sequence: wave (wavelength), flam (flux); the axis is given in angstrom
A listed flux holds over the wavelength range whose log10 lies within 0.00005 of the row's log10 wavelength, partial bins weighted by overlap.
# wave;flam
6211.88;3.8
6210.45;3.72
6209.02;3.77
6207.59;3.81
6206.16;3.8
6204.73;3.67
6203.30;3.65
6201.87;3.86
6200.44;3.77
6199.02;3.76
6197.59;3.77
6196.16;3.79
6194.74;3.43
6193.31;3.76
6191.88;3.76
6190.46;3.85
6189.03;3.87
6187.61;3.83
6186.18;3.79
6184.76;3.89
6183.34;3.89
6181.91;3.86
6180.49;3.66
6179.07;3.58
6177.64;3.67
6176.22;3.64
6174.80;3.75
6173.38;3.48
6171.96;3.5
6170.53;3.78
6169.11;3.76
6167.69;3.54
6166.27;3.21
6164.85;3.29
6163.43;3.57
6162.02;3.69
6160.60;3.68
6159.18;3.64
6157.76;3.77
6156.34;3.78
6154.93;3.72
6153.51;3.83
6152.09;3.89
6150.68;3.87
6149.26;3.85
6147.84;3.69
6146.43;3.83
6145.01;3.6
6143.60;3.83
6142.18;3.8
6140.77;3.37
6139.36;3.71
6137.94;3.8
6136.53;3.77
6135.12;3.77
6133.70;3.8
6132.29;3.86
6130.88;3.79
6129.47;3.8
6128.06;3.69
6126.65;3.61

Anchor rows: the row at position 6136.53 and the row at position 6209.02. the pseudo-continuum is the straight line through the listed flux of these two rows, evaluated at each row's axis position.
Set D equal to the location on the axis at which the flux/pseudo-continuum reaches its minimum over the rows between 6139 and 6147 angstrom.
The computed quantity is 6140.77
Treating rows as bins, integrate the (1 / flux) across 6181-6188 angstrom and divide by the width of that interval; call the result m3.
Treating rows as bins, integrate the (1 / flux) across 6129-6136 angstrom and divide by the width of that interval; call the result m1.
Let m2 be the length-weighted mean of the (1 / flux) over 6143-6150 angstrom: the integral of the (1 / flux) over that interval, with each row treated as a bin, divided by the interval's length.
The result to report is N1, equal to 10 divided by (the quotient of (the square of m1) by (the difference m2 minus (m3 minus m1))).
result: 38.9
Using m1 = 0.263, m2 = 0.266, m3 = 0.260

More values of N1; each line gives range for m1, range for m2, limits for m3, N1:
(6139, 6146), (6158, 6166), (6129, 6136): 39.0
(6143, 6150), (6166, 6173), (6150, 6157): 40.1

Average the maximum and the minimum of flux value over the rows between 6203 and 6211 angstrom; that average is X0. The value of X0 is 3.73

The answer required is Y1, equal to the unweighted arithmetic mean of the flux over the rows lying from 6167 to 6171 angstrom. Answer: 3.69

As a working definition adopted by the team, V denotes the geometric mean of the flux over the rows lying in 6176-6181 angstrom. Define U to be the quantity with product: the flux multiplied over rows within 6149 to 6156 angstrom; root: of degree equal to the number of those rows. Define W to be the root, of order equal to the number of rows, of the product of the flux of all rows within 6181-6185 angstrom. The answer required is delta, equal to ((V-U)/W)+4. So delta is 3.95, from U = 3.83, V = 3.64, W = 3.88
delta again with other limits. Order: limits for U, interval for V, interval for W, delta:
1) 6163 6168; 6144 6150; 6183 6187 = 4.09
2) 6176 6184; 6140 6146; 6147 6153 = 3.98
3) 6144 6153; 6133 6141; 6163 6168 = 3.97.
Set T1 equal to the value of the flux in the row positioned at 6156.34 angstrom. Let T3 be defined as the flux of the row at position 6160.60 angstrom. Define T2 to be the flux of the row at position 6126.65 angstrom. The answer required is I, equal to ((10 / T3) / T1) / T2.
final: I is 0.199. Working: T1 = 3.78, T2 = 3.61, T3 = 3.68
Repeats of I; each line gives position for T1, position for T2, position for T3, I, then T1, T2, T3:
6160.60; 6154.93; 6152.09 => 0.188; 3.68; 3.72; 3.89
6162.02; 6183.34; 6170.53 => 0.184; 3.69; 3.89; 3.78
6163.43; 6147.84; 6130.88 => 0.200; 3.57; 3.69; 3.79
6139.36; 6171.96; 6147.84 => 0.209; 3.71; 3.5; 3.69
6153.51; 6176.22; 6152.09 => 0.184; 3.83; 3.64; 3.89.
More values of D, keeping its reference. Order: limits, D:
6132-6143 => 6140.77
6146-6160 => 6159.18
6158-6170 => 6166.27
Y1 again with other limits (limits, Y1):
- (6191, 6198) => 3.70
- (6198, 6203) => 3.80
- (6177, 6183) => 3.69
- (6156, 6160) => 3.73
